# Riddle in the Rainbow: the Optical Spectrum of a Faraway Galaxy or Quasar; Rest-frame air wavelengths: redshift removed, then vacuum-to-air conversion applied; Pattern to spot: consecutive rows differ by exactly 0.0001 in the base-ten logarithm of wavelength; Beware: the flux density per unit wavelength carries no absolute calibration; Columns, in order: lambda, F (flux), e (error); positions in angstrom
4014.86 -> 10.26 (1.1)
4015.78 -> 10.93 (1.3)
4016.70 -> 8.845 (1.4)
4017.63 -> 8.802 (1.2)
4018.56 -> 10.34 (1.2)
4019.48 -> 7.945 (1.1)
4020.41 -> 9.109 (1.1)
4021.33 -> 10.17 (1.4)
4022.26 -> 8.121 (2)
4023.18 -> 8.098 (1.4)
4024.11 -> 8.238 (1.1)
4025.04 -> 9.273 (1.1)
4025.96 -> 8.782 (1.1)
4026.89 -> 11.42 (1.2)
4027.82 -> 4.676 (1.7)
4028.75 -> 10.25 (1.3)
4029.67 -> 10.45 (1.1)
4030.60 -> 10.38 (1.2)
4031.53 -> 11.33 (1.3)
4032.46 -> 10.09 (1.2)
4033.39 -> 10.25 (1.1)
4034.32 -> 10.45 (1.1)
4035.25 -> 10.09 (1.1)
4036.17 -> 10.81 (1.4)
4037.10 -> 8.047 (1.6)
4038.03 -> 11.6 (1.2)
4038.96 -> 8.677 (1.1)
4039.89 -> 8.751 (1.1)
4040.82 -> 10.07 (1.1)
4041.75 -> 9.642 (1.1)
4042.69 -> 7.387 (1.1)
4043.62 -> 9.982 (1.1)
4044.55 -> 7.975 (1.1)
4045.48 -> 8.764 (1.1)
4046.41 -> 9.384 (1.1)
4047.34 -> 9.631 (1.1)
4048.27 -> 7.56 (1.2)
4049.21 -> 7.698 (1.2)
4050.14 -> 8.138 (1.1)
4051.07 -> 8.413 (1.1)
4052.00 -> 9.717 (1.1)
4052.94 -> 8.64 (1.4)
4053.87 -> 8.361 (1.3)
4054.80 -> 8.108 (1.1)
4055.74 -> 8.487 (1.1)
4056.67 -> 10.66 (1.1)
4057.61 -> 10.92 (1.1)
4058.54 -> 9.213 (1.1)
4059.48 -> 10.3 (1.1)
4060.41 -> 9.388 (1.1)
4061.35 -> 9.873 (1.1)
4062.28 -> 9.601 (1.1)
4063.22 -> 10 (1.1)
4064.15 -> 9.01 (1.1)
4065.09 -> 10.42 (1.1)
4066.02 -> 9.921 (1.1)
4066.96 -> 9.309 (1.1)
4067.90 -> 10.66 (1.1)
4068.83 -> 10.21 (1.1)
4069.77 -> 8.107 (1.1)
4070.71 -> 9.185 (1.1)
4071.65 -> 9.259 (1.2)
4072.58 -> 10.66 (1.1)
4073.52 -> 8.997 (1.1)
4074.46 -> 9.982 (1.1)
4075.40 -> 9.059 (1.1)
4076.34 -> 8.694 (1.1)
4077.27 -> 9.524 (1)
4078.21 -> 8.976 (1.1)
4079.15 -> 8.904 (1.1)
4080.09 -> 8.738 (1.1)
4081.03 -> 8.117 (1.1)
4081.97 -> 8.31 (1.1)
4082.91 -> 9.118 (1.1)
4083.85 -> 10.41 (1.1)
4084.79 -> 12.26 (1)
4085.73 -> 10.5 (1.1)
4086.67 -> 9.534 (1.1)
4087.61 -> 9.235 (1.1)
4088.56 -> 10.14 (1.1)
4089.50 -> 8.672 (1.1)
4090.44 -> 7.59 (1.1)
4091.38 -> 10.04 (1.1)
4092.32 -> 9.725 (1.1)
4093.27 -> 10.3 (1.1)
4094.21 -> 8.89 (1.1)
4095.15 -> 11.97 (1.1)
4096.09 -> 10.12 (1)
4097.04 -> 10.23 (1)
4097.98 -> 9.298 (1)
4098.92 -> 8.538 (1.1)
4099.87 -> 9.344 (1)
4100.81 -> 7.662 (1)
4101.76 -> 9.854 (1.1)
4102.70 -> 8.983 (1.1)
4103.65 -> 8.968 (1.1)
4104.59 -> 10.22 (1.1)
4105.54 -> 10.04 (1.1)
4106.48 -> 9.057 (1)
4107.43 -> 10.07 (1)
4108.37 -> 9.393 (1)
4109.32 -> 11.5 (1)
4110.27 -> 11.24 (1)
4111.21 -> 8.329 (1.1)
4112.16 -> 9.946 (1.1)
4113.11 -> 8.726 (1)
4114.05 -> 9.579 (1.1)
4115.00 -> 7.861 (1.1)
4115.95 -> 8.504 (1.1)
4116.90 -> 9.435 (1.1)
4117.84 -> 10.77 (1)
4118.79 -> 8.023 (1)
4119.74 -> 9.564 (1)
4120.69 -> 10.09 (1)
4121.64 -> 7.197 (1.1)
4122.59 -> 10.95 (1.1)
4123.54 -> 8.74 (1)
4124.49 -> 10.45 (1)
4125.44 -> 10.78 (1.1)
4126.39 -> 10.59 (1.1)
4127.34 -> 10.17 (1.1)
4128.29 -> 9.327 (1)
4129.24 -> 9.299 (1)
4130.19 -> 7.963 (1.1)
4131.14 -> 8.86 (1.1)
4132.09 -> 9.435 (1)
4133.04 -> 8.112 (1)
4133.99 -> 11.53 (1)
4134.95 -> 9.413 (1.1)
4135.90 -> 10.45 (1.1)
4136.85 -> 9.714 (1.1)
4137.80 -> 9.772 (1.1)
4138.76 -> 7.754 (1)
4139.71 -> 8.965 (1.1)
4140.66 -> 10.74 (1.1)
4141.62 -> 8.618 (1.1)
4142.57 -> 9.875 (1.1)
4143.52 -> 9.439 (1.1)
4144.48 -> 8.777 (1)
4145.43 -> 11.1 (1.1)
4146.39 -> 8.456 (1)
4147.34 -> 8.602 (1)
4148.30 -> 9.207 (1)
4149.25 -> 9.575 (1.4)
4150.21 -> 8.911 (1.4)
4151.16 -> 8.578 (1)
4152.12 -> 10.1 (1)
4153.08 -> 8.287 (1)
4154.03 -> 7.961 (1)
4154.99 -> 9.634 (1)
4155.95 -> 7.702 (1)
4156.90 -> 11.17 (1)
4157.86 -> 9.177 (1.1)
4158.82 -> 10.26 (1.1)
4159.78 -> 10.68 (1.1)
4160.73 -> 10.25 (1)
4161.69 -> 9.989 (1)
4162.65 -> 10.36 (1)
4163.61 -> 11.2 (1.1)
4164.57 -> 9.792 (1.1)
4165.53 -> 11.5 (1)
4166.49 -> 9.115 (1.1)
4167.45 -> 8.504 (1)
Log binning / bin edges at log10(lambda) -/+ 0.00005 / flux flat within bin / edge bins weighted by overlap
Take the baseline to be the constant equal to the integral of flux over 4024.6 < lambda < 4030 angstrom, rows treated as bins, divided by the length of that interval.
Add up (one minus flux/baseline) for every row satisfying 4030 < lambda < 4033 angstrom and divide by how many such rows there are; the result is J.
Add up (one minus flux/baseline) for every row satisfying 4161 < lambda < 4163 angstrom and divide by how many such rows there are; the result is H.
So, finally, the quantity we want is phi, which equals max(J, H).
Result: -0.116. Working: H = -0.12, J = -0.16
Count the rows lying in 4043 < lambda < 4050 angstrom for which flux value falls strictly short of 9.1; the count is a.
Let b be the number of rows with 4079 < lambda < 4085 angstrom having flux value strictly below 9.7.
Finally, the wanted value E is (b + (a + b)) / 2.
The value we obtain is 7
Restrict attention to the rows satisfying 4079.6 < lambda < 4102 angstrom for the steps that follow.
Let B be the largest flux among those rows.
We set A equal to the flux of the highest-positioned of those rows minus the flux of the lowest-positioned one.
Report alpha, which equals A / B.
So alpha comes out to 0.1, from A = 1.1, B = 12.26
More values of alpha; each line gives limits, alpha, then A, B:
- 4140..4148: -0.2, -2.1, 11.1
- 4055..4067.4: 0.1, 0.8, 10.92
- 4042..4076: 0.2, 1.7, 10.92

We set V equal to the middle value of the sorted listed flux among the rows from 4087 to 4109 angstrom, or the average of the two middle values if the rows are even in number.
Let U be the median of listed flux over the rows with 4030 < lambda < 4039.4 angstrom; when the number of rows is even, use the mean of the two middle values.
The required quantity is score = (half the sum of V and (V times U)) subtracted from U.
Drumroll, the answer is -43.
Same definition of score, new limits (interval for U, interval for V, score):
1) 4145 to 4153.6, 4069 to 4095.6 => -37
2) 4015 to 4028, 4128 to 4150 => -37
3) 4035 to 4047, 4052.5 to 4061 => -38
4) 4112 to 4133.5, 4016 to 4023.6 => -37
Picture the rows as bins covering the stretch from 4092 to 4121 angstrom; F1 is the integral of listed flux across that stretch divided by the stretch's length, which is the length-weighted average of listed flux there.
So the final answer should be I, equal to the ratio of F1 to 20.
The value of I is 0.478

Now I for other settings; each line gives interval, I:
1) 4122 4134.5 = 0.484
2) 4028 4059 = 0.467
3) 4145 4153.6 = 0.459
